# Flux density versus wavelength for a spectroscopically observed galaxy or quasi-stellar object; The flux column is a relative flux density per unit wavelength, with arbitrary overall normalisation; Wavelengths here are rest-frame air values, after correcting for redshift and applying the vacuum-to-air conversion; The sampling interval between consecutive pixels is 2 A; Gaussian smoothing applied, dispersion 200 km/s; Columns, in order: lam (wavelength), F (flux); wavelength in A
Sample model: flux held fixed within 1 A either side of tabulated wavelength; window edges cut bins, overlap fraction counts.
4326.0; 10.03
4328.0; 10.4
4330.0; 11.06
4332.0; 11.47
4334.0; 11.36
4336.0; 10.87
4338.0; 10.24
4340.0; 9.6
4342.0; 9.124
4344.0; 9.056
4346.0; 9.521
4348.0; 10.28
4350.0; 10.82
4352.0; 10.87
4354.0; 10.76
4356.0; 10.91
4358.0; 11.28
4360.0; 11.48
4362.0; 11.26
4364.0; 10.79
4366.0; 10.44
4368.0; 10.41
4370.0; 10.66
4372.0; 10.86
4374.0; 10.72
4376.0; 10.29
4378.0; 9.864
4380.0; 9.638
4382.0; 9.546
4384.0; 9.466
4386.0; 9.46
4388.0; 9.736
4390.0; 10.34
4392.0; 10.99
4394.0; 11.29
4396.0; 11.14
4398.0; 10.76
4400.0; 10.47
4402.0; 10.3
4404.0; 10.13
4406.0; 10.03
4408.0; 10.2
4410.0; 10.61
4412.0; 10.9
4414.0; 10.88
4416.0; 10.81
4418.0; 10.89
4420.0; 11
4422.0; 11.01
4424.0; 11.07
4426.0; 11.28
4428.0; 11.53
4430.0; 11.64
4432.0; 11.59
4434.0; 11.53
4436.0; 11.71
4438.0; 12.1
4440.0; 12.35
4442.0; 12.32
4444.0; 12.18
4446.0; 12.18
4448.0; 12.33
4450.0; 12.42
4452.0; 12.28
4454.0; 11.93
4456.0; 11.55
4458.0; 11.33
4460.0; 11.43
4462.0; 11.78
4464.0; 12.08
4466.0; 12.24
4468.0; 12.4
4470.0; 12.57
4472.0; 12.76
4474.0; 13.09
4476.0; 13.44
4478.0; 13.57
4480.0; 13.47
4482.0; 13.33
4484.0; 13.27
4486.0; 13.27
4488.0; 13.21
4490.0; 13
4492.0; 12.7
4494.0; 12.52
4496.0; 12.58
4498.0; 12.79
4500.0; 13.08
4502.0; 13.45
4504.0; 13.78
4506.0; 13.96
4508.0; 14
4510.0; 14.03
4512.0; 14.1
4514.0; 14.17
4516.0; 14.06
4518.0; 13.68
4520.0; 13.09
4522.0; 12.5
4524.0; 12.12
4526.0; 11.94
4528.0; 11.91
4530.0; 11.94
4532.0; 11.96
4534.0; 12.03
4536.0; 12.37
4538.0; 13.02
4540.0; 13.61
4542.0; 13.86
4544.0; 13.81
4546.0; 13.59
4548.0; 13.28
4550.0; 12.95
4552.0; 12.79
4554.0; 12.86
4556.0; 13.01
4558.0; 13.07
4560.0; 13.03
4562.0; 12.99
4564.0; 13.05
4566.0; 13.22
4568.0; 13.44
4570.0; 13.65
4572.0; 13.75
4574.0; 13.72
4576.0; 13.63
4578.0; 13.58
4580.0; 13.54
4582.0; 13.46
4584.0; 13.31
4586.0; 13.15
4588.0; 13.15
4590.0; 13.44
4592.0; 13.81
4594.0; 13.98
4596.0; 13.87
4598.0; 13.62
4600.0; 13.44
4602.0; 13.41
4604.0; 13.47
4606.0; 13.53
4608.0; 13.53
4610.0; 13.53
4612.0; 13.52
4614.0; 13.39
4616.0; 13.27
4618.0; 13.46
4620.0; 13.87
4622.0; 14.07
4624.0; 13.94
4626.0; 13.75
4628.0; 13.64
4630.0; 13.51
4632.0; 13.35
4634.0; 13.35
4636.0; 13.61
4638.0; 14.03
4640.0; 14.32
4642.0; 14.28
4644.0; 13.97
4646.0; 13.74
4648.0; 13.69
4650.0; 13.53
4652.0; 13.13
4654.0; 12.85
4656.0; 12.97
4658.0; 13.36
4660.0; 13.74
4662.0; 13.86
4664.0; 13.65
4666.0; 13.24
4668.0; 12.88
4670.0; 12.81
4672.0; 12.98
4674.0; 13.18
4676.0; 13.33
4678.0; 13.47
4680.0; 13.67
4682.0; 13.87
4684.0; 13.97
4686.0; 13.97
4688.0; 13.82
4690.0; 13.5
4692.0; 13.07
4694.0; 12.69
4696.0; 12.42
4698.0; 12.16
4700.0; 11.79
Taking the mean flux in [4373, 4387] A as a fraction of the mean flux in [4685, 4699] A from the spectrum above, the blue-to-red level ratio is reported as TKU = 0.75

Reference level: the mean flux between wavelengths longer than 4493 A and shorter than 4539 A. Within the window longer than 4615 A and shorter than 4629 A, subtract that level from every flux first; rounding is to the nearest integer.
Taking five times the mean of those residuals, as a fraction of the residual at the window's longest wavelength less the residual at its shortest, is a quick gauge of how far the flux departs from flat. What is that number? 10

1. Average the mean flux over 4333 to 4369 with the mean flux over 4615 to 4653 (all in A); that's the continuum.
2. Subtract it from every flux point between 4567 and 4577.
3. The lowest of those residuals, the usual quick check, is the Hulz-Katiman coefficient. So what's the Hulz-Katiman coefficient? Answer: 1.3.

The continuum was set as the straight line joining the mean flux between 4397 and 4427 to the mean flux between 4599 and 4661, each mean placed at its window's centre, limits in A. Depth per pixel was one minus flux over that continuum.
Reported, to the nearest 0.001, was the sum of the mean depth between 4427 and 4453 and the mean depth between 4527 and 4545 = -0.117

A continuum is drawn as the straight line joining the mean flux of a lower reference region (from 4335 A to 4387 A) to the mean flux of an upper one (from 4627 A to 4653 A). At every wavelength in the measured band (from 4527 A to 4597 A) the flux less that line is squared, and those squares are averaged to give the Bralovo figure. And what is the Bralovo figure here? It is 0.39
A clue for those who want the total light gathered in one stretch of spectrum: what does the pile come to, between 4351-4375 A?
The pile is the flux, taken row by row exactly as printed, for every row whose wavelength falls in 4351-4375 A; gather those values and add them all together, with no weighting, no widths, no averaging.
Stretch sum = 130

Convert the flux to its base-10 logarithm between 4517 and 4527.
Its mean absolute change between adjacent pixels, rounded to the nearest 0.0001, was 0.0148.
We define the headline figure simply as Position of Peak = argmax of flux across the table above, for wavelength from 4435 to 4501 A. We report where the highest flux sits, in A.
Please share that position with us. 4478.0 A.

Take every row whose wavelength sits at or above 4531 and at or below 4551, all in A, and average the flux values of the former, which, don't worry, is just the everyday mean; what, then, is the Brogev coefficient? 13.0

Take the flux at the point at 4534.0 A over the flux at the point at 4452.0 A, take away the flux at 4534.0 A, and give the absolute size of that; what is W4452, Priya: 11.1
